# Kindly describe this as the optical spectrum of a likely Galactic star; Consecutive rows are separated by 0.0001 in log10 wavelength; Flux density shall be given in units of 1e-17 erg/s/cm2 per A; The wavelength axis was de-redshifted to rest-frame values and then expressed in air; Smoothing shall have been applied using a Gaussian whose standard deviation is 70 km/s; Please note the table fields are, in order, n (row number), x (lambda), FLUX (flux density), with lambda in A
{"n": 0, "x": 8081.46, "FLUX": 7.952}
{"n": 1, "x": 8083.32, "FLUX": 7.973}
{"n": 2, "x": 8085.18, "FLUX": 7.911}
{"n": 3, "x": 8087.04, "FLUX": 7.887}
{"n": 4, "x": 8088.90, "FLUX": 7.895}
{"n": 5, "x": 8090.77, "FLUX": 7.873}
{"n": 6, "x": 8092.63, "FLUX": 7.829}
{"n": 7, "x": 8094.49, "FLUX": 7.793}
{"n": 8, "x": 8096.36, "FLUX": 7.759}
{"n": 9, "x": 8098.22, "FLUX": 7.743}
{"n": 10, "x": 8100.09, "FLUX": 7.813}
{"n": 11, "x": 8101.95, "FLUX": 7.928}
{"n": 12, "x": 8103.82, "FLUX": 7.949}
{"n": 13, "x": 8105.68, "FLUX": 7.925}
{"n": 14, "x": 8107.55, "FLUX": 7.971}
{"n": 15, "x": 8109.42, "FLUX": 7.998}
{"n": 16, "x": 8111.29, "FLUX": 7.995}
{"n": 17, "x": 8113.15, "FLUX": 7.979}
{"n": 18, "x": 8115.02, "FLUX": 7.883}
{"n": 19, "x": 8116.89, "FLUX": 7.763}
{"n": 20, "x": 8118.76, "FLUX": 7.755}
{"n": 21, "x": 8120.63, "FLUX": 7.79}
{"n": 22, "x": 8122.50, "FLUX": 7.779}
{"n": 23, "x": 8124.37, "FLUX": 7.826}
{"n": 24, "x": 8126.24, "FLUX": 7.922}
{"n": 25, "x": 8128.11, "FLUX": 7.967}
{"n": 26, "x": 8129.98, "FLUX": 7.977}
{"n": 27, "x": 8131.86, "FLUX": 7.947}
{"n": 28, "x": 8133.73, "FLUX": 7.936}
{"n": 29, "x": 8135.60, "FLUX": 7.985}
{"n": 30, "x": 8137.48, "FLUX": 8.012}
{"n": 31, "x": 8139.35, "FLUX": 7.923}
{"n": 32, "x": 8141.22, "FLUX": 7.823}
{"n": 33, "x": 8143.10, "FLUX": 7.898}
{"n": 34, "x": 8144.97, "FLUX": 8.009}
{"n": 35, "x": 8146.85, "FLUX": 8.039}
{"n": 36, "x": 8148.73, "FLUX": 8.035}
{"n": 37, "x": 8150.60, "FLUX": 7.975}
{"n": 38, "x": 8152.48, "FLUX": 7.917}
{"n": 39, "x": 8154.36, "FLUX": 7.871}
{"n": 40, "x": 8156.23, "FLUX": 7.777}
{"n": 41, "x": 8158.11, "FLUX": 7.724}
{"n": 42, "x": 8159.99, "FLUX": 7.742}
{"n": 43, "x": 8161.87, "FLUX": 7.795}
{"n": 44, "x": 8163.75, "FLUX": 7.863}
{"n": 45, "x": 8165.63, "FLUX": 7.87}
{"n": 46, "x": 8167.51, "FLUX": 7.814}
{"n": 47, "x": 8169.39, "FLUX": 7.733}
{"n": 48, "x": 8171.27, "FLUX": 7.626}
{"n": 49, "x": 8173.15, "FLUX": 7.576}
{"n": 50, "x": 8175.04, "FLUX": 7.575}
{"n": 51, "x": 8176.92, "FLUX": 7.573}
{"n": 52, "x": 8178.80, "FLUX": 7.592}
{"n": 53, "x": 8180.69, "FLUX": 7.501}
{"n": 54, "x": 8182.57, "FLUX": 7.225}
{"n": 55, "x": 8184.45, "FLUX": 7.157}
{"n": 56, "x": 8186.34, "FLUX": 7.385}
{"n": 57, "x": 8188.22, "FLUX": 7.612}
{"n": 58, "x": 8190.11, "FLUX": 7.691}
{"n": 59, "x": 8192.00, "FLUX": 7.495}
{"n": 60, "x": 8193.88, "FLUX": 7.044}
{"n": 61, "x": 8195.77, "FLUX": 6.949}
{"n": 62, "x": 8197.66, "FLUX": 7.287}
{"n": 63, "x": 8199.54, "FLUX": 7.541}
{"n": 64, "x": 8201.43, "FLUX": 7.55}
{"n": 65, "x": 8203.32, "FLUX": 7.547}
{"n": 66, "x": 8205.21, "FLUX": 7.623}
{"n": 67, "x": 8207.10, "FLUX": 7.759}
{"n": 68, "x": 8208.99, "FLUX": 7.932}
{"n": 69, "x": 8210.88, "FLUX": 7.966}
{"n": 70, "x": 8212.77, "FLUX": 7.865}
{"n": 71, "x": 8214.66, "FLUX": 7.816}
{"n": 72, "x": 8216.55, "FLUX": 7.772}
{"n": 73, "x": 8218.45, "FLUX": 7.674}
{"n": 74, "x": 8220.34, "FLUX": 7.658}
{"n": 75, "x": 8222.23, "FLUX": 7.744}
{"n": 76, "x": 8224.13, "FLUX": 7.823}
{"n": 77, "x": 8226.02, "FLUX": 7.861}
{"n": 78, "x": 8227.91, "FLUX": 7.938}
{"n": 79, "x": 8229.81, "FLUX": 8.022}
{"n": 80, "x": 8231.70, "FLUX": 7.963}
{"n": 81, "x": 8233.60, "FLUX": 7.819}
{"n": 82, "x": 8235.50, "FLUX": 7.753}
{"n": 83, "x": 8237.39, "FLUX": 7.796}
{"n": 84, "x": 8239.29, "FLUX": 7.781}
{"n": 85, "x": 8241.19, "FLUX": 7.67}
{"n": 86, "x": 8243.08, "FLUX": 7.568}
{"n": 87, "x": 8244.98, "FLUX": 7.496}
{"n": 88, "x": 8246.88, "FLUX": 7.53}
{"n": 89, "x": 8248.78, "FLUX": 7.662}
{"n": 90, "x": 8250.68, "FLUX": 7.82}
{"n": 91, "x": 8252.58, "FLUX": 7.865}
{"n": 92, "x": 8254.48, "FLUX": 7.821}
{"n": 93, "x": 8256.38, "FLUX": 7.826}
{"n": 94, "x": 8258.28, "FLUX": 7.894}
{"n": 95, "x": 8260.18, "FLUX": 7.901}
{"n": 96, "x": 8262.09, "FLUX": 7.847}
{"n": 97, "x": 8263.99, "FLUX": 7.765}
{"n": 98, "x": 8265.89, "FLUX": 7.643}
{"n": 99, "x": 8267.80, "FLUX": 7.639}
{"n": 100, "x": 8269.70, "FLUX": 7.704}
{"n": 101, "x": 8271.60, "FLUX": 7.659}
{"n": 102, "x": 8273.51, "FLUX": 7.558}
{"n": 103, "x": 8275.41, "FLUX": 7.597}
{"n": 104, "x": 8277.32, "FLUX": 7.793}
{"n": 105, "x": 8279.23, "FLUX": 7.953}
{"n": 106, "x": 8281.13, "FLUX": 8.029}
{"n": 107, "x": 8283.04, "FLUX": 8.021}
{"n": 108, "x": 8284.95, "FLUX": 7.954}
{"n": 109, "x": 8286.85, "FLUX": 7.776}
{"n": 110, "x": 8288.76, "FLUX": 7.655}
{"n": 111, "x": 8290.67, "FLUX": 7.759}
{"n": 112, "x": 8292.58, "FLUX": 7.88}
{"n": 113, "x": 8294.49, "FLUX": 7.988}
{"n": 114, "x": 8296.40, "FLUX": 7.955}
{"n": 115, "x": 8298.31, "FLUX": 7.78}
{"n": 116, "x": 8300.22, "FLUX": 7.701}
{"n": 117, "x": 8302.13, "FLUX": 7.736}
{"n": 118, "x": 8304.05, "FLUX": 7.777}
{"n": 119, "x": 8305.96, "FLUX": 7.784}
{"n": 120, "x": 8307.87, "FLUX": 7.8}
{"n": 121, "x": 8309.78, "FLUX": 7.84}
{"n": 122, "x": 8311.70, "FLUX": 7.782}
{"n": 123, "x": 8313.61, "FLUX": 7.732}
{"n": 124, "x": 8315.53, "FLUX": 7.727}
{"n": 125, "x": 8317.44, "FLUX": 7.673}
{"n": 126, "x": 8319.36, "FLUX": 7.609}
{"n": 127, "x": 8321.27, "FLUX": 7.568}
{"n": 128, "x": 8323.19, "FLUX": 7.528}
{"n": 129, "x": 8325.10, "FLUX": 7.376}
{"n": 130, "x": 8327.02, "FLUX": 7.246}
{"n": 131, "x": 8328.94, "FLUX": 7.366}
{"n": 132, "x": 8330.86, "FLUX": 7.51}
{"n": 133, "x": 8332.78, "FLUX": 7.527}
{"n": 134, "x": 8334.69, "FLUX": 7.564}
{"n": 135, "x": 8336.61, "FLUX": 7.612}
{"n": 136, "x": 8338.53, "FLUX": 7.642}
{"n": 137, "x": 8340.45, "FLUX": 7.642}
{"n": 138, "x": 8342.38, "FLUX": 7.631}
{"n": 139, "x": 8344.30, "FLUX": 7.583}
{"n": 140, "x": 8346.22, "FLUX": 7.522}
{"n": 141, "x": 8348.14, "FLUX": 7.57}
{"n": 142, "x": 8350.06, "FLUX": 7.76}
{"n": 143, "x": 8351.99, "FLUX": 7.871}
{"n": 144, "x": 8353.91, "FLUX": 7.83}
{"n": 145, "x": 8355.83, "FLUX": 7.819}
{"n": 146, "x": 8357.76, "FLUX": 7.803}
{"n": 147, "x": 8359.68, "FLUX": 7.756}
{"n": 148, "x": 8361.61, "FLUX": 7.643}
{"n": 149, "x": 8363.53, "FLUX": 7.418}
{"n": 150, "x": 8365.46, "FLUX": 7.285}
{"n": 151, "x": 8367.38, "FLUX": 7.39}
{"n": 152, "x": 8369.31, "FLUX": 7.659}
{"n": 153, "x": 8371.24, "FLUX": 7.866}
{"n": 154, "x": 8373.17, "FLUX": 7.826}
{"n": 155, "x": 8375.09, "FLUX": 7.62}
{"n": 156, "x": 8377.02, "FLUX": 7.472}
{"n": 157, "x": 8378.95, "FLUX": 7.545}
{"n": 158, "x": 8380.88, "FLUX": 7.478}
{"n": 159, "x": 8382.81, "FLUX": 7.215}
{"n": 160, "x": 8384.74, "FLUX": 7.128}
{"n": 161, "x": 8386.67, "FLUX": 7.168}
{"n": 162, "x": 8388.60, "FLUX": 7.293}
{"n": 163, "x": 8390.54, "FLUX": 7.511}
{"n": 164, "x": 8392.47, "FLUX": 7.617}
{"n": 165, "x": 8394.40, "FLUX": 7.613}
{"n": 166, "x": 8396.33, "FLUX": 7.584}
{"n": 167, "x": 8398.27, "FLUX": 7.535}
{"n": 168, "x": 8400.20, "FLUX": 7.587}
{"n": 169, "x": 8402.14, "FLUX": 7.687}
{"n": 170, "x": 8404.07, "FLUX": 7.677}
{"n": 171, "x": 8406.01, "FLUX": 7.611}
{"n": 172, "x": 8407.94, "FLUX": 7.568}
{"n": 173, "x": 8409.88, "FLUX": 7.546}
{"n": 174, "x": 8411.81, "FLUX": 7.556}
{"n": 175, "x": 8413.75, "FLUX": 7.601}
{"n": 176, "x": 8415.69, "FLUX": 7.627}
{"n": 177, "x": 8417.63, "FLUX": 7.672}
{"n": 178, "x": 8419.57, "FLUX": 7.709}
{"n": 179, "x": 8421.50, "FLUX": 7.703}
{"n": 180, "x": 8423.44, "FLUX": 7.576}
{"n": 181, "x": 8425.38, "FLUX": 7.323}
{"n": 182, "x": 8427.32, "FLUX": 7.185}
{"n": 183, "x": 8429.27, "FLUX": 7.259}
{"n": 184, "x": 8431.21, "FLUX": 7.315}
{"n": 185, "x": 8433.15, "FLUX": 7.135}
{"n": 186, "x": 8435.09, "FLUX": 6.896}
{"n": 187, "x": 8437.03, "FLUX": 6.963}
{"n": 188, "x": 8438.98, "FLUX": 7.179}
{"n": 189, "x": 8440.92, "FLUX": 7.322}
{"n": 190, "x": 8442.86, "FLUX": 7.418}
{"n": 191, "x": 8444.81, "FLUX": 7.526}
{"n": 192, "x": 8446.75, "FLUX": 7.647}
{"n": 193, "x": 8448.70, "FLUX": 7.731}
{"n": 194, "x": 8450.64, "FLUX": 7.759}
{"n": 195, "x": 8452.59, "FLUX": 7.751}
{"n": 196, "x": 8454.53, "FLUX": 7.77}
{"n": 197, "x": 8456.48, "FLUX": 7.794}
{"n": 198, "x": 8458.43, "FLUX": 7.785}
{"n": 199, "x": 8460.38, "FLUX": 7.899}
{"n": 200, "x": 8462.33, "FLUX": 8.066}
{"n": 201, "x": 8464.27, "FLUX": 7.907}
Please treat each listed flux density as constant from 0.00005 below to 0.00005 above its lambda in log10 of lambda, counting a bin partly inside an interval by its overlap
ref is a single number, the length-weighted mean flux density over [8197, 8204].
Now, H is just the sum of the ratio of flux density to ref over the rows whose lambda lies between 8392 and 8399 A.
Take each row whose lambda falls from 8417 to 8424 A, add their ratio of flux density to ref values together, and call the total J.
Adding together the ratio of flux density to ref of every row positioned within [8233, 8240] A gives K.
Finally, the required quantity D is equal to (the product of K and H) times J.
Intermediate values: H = 4.05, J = 4.09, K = 4.16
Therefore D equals 69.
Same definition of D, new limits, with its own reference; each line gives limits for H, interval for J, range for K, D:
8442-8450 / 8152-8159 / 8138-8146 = 71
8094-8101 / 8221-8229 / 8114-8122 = 72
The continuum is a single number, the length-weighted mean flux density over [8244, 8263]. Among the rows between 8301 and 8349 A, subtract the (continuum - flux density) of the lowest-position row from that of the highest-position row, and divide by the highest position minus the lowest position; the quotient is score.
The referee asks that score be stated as 0.004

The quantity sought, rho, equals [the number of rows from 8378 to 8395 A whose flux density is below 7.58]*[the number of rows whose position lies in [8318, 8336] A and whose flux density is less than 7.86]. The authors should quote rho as 63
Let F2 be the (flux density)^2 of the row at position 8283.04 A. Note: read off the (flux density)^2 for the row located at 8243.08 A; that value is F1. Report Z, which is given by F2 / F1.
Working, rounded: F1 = 57.3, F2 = 64.3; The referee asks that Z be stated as 1.12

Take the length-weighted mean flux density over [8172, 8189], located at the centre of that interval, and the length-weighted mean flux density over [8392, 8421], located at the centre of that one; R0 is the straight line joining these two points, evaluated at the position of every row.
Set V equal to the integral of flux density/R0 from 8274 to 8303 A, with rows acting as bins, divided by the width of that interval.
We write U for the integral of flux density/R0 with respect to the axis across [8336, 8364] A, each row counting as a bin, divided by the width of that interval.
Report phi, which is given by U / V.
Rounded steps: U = 1.01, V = 1.04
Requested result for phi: 0.97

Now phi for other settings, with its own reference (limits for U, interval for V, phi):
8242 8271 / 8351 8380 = 1.02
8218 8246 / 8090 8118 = 0.98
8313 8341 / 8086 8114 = 0.94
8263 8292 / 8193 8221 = 1.02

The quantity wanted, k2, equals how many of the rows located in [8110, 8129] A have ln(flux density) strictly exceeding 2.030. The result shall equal 10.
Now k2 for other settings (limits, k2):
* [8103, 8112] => 5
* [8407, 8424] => 4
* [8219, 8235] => 8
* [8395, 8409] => 2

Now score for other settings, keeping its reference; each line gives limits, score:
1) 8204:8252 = -0.004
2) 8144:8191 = 0.007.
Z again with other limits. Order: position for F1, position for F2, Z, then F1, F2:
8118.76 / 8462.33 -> 1.08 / 60.1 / 65.1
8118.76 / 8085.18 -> 1.04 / 60.1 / 62.6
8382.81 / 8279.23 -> 1.22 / 52.1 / 63.3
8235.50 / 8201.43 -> 0.95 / 60.1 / 57.0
